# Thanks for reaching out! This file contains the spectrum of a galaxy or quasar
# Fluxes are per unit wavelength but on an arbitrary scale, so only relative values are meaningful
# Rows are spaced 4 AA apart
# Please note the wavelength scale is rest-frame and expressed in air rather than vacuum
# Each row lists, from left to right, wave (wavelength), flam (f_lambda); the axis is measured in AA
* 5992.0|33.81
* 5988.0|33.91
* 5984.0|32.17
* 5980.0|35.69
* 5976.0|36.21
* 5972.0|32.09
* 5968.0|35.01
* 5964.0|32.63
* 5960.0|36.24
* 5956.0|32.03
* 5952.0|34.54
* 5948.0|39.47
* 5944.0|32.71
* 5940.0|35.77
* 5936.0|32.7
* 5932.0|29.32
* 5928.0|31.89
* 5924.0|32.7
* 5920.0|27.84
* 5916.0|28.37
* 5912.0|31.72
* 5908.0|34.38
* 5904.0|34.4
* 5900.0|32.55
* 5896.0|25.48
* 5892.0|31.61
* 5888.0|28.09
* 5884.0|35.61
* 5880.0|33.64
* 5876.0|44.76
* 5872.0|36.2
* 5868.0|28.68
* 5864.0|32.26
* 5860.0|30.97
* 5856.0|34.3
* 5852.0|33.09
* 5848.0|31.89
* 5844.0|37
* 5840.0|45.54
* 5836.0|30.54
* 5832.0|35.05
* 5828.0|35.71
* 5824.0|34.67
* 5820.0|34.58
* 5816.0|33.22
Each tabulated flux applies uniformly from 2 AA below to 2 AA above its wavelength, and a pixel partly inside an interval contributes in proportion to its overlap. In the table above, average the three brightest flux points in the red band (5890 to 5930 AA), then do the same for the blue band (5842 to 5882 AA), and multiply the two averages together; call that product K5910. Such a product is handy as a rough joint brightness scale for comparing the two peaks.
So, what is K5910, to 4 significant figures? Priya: 1330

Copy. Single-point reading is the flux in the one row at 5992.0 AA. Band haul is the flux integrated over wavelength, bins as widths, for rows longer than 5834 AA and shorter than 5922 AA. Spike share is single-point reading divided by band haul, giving 0.0116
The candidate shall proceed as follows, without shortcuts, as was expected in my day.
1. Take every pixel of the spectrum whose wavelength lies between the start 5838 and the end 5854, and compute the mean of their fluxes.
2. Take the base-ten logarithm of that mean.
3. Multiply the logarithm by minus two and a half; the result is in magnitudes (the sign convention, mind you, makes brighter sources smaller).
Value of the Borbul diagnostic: -3.92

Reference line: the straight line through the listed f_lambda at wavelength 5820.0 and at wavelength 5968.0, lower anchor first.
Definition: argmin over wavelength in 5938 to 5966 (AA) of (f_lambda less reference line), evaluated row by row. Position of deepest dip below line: 5956.0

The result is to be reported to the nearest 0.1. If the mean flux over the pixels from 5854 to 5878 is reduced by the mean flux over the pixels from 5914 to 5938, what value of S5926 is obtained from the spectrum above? 4.1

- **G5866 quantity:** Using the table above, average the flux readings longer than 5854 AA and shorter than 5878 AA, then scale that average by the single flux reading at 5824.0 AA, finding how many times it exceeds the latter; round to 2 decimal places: 1.00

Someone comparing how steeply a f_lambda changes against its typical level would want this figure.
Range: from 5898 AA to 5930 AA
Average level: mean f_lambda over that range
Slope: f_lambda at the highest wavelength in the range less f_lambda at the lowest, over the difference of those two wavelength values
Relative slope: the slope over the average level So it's -0.001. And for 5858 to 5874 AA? 0.014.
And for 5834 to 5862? 0.001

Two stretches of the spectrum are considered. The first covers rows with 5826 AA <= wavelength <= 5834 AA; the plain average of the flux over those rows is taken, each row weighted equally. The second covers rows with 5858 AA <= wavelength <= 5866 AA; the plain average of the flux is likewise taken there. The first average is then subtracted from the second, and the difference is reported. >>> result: -4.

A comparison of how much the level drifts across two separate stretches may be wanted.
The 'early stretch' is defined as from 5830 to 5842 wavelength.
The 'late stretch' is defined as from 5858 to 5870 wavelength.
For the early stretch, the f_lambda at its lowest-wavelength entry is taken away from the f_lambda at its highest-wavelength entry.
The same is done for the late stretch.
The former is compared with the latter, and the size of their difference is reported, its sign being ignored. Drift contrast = 12.8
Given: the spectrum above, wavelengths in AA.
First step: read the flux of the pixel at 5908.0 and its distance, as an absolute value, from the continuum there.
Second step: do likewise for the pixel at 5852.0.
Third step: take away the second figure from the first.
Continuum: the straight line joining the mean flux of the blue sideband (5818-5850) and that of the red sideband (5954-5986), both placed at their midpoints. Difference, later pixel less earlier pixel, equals -2.0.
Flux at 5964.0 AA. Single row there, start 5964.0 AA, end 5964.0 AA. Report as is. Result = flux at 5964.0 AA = 32.63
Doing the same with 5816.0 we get 33.22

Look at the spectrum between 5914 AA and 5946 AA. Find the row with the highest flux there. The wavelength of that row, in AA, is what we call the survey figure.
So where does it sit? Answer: 5940.0 AA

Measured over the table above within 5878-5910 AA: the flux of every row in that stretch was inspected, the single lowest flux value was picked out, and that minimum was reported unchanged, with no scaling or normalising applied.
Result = 25.48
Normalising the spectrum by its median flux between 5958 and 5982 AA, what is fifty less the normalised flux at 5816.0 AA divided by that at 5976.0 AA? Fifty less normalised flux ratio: 49.1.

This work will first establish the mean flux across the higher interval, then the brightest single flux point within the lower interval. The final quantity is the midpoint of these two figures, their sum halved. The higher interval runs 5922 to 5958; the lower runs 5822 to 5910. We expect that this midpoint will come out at 39.5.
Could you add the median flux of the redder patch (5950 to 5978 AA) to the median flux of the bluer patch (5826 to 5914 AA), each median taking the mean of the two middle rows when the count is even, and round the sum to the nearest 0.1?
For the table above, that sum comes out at 67.9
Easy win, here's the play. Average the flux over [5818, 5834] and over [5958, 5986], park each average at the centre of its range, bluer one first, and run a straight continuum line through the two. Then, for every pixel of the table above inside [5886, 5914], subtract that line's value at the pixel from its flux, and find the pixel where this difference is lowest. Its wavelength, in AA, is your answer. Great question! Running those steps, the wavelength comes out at 5896.0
